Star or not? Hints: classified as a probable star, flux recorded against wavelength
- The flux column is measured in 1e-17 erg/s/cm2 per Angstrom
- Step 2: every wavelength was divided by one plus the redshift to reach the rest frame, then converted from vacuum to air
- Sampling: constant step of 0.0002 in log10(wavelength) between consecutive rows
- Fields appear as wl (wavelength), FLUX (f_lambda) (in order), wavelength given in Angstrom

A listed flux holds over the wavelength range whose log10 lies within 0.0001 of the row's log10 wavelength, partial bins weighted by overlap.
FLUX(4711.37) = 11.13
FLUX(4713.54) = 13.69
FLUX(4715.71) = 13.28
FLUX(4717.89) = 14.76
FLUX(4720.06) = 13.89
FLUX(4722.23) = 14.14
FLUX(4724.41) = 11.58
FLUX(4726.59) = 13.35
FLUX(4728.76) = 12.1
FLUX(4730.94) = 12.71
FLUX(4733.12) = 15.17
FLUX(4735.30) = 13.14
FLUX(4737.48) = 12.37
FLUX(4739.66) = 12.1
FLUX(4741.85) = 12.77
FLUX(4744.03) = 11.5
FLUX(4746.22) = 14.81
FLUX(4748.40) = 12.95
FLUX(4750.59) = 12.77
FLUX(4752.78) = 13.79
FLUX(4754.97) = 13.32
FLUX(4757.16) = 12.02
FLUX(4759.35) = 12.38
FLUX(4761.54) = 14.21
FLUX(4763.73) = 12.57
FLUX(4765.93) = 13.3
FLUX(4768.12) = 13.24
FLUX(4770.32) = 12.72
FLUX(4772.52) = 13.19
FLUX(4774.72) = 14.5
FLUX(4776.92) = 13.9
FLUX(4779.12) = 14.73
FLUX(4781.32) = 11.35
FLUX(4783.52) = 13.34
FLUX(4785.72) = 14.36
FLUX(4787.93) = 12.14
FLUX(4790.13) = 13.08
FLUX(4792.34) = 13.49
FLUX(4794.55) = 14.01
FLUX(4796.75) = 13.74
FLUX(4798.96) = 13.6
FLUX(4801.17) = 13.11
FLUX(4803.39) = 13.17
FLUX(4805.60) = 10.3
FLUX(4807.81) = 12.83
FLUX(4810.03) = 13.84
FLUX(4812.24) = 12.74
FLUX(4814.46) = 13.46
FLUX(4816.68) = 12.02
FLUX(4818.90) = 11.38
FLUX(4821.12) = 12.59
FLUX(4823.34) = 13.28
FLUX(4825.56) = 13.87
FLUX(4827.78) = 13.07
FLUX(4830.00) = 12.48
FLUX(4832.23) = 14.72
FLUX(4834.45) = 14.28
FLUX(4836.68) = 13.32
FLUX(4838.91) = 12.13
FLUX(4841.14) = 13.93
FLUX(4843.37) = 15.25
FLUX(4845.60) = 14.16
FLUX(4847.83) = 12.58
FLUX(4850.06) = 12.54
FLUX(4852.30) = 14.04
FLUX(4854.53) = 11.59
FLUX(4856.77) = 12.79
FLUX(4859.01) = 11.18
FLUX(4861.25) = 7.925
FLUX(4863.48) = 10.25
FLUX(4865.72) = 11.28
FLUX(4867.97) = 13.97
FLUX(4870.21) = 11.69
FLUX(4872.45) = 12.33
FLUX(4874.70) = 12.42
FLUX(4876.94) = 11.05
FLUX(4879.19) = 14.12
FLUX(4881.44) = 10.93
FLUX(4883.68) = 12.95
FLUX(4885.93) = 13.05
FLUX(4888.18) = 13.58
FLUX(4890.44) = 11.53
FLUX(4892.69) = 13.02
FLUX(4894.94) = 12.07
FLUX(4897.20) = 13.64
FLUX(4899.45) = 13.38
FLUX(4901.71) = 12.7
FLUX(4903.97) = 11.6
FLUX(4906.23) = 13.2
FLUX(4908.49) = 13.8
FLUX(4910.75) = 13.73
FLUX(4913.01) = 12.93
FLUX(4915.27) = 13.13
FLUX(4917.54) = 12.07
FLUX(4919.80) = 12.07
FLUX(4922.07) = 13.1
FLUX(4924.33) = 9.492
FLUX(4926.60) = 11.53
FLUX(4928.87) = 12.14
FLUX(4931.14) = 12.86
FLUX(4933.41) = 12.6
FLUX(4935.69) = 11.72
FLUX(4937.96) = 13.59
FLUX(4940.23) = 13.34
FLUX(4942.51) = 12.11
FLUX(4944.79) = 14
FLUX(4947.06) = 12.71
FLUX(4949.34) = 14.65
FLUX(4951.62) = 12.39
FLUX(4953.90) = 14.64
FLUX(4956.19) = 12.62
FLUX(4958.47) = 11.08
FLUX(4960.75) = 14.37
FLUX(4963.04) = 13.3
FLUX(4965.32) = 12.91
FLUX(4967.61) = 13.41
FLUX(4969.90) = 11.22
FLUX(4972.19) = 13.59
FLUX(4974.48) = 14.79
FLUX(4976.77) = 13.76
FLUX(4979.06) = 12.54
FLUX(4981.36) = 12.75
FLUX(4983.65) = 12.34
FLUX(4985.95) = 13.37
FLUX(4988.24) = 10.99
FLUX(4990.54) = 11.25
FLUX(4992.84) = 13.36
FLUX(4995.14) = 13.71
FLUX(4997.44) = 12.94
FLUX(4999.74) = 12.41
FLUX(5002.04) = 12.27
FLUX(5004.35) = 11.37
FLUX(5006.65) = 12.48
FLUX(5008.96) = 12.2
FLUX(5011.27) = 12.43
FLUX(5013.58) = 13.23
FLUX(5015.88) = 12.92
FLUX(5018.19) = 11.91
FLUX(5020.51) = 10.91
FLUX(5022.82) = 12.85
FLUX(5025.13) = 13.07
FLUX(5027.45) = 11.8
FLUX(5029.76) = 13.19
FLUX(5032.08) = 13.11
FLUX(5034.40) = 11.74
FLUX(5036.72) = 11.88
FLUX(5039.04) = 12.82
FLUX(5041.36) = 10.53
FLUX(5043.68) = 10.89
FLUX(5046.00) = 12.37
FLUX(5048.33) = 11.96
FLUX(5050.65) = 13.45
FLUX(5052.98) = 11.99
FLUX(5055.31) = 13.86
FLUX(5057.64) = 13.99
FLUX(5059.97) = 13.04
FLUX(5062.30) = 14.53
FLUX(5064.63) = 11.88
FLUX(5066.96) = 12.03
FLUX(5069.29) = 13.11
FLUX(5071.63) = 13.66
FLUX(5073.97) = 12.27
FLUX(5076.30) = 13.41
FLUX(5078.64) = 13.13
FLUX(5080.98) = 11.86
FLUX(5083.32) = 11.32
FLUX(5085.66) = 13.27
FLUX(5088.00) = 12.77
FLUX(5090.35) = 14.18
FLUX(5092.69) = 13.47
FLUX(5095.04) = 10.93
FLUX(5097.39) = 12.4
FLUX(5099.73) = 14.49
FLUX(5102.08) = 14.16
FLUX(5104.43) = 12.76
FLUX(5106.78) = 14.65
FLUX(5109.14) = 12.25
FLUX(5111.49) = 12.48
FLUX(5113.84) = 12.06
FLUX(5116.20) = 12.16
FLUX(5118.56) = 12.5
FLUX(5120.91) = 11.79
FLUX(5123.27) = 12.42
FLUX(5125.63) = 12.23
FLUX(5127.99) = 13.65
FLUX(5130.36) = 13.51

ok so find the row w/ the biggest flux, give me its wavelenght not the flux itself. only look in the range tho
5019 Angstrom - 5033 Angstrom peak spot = 5029.76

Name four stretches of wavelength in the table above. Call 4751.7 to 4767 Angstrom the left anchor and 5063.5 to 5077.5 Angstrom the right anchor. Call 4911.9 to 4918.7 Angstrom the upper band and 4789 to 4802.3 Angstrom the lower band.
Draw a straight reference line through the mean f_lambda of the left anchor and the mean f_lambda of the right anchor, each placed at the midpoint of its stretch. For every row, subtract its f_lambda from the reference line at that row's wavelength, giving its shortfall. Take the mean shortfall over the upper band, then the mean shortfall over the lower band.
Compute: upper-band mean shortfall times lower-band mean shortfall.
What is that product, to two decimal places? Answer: -0.09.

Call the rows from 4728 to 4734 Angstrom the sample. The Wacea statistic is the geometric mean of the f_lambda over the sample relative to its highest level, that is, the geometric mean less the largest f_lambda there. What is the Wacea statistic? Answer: -1.9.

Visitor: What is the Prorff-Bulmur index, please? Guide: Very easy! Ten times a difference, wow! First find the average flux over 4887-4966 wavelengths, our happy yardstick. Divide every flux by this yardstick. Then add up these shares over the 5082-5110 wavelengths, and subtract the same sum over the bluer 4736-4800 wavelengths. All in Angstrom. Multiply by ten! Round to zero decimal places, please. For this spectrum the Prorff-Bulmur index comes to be -176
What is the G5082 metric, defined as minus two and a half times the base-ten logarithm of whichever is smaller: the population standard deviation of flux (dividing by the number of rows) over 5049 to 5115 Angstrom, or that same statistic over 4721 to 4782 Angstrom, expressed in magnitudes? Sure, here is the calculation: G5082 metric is 0.02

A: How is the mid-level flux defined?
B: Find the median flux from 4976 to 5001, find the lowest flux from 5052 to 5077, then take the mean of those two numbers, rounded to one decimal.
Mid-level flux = 12.3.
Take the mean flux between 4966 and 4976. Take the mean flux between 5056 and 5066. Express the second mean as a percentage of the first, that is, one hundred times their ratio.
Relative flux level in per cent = 100.8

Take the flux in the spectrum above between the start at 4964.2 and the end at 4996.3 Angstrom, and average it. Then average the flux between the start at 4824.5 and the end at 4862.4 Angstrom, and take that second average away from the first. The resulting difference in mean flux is -0.1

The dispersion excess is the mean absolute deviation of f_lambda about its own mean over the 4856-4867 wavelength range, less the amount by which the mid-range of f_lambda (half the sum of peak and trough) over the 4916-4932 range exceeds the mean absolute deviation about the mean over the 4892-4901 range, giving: -9.5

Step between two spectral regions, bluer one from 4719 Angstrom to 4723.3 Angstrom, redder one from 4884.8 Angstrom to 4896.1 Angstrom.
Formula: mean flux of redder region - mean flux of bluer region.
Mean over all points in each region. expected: -1.4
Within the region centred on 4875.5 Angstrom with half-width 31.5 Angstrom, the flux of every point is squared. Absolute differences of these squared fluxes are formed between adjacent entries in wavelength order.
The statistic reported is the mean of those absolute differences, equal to 36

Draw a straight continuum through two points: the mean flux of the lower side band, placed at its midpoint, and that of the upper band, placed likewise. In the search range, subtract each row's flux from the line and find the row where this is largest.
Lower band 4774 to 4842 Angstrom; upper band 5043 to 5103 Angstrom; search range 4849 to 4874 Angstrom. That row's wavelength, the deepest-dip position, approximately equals 4861.25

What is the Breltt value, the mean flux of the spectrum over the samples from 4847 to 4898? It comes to 12.2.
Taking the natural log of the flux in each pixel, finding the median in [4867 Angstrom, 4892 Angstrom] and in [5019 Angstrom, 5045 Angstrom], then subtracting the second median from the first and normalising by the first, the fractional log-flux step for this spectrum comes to 0.018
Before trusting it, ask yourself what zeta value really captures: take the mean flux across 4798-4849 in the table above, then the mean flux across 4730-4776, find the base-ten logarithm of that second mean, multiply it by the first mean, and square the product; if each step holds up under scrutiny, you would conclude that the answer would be 216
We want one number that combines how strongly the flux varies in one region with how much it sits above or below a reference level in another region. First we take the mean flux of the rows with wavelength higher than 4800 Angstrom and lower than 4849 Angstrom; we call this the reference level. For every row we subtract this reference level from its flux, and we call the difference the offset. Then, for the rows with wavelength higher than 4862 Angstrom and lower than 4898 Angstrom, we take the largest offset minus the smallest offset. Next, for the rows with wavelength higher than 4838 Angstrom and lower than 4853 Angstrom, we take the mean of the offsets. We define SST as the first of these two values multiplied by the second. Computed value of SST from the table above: 1.6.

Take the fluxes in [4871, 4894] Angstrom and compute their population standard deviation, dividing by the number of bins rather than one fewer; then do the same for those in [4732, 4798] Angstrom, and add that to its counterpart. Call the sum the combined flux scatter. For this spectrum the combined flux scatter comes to 1.96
